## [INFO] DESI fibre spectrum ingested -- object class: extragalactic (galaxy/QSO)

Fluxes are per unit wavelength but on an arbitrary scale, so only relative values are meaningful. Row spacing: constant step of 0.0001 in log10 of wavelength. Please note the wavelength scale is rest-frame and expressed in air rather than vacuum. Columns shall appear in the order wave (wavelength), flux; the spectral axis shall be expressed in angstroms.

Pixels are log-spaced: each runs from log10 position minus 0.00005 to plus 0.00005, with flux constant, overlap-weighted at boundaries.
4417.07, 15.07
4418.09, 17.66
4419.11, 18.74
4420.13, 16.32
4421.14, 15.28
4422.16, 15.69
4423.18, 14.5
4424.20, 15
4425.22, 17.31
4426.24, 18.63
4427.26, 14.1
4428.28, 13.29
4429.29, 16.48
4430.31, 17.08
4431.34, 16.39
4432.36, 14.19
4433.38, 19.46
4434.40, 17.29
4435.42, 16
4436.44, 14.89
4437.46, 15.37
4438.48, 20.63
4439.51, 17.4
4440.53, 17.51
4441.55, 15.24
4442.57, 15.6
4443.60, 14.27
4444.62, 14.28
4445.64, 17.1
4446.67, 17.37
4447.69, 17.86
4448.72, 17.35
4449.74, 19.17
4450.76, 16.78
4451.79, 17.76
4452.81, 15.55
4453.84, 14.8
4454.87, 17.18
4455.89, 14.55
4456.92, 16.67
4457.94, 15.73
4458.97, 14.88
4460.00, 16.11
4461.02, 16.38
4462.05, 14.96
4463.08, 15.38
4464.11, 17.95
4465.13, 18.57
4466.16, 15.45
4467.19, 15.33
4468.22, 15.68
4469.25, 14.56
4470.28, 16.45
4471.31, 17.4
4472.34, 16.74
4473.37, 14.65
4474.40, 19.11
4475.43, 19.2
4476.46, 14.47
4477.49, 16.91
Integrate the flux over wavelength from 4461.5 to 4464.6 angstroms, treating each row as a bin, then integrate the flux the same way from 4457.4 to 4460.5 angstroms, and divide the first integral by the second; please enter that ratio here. 1.03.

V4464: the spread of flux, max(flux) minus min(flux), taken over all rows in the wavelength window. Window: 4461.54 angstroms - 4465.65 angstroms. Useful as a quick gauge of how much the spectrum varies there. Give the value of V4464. 3.6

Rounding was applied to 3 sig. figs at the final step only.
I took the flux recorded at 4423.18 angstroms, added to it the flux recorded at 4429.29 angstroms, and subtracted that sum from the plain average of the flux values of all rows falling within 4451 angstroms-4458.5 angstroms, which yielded -14.9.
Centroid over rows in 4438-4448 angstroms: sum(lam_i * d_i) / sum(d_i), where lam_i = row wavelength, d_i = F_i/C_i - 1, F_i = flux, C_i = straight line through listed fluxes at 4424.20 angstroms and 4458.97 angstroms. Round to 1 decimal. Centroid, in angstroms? 4442.2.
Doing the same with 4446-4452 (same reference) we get 4449.2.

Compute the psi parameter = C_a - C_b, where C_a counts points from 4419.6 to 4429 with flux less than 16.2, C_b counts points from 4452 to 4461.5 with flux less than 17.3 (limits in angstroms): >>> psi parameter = -3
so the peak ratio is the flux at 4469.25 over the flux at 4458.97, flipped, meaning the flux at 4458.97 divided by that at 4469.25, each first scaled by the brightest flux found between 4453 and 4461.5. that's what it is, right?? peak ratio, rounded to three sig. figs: 1.02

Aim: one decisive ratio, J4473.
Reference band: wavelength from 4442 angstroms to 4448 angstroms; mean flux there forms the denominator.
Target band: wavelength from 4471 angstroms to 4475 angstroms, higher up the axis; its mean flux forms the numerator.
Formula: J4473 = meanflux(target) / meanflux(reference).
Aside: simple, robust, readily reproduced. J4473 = 1.06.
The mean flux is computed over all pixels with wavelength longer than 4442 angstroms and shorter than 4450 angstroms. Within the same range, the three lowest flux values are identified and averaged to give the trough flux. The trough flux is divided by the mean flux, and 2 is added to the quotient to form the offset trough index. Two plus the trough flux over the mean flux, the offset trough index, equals 2.89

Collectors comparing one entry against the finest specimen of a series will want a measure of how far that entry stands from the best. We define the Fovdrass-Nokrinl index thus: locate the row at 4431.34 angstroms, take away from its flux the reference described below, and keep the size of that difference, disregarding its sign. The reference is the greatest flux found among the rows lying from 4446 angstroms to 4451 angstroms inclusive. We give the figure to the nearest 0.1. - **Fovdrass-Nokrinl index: 2.8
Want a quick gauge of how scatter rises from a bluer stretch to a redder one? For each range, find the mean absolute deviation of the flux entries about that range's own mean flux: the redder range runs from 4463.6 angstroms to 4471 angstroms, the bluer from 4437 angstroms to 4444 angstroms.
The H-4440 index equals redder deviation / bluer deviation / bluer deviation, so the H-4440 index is 0.43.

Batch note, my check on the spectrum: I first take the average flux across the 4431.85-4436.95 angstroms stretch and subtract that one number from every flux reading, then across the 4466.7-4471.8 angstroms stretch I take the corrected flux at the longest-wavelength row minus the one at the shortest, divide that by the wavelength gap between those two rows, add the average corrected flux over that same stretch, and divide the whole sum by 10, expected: 0.00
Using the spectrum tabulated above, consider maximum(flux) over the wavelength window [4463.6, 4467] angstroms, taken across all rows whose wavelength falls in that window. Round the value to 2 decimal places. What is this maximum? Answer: 18.57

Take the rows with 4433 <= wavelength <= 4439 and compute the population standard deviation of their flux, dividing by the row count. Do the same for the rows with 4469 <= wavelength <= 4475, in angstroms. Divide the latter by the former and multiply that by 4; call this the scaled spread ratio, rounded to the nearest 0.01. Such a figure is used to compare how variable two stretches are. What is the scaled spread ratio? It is 2.97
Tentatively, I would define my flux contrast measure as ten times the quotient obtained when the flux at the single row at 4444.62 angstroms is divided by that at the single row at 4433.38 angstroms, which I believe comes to 7.3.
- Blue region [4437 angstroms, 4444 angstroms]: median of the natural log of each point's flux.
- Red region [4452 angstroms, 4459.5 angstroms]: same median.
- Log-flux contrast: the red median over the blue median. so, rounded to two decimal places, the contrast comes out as 1.00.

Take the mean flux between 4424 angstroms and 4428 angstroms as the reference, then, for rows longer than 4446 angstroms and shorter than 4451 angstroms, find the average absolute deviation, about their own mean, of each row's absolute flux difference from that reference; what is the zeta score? 0.65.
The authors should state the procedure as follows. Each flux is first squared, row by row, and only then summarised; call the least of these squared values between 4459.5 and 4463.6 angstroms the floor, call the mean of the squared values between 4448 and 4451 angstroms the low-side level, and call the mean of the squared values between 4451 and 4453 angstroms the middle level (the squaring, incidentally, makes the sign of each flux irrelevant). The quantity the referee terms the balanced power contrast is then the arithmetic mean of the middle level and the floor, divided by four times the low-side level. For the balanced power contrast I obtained 0.198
